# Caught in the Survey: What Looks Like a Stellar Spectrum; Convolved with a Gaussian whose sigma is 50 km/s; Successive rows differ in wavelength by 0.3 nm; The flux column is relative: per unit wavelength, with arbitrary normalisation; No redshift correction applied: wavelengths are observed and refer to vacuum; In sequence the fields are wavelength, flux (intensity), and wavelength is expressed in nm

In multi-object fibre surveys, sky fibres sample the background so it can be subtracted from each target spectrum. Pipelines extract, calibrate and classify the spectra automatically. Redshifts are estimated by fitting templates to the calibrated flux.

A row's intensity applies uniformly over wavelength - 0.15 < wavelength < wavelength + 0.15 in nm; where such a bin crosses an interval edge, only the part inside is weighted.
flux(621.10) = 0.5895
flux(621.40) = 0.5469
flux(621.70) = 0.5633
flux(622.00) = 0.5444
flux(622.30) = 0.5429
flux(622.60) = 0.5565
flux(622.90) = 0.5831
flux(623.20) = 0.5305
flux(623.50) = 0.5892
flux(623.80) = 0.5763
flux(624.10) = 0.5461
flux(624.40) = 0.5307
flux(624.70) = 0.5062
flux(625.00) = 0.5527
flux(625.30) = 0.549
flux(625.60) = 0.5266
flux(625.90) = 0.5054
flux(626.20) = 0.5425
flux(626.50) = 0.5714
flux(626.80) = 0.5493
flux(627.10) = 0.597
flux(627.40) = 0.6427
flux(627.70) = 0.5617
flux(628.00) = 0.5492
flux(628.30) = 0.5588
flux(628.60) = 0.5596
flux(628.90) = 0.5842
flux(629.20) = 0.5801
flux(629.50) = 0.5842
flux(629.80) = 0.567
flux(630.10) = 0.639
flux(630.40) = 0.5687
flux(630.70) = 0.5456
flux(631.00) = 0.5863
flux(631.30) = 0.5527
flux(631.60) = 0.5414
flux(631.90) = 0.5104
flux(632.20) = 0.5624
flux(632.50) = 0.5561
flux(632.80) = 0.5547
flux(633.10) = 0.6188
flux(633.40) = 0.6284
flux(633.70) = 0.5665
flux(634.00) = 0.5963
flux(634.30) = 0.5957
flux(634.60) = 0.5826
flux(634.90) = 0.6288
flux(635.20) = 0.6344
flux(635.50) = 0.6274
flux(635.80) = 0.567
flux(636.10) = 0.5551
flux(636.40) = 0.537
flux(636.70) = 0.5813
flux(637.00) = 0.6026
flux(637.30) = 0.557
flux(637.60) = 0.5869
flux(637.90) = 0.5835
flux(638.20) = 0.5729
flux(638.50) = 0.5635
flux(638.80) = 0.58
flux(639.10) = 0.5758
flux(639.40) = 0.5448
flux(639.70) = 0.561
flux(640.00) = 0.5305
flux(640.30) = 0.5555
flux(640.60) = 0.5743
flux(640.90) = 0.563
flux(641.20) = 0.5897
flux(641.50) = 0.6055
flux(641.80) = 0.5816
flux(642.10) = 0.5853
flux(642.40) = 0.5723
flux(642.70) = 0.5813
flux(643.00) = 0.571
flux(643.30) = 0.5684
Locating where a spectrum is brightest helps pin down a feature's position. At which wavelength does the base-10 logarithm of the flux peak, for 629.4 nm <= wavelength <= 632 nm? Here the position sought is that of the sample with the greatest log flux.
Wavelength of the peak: 630.10 nm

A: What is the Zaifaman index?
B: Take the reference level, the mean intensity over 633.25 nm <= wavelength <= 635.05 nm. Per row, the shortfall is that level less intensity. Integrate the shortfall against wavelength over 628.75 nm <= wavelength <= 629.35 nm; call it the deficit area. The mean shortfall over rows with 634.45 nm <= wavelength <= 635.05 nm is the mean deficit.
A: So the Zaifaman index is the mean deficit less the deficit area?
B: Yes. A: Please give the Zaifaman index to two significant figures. -0.017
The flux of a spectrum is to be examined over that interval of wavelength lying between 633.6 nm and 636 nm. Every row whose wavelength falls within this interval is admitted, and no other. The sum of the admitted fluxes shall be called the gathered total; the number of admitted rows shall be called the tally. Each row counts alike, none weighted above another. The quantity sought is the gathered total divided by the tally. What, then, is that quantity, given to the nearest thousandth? 0.600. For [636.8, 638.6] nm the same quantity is 0.578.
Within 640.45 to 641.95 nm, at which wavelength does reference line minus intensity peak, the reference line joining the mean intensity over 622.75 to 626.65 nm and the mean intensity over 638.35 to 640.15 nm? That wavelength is 640.90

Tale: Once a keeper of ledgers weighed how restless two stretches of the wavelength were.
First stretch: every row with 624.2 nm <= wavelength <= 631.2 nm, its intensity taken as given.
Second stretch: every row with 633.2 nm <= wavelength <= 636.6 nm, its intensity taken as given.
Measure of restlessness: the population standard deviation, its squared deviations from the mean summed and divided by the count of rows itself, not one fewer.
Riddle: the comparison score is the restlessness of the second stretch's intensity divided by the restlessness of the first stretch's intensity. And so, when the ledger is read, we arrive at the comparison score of 0.97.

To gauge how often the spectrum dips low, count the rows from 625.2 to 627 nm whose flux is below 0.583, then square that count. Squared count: 36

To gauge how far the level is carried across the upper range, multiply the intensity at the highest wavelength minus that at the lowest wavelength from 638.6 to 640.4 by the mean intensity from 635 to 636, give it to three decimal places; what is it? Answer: -0.015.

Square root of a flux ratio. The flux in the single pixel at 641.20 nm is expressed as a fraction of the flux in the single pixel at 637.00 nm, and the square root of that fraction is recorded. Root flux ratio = 0.99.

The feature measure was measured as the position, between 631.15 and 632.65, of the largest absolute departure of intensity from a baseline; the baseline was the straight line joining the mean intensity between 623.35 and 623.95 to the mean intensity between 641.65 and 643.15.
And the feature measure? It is 631.90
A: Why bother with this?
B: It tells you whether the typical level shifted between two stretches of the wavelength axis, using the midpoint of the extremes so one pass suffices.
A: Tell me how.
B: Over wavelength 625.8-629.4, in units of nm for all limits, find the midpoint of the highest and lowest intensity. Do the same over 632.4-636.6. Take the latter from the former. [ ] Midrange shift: -0.012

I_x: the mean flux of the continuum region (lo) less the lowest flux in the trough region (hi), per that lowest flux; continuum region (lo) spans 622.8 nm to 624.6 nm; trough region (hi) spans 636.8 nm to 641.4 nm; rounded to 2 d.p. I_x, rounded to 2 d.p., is 0.05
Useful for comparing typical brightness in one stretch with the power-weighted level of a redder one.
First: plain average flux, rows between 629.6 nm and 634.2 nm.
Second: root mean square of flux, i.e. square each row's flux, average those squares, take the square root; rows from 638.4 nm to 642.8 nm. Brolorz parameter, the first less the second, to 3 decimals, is 0.002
